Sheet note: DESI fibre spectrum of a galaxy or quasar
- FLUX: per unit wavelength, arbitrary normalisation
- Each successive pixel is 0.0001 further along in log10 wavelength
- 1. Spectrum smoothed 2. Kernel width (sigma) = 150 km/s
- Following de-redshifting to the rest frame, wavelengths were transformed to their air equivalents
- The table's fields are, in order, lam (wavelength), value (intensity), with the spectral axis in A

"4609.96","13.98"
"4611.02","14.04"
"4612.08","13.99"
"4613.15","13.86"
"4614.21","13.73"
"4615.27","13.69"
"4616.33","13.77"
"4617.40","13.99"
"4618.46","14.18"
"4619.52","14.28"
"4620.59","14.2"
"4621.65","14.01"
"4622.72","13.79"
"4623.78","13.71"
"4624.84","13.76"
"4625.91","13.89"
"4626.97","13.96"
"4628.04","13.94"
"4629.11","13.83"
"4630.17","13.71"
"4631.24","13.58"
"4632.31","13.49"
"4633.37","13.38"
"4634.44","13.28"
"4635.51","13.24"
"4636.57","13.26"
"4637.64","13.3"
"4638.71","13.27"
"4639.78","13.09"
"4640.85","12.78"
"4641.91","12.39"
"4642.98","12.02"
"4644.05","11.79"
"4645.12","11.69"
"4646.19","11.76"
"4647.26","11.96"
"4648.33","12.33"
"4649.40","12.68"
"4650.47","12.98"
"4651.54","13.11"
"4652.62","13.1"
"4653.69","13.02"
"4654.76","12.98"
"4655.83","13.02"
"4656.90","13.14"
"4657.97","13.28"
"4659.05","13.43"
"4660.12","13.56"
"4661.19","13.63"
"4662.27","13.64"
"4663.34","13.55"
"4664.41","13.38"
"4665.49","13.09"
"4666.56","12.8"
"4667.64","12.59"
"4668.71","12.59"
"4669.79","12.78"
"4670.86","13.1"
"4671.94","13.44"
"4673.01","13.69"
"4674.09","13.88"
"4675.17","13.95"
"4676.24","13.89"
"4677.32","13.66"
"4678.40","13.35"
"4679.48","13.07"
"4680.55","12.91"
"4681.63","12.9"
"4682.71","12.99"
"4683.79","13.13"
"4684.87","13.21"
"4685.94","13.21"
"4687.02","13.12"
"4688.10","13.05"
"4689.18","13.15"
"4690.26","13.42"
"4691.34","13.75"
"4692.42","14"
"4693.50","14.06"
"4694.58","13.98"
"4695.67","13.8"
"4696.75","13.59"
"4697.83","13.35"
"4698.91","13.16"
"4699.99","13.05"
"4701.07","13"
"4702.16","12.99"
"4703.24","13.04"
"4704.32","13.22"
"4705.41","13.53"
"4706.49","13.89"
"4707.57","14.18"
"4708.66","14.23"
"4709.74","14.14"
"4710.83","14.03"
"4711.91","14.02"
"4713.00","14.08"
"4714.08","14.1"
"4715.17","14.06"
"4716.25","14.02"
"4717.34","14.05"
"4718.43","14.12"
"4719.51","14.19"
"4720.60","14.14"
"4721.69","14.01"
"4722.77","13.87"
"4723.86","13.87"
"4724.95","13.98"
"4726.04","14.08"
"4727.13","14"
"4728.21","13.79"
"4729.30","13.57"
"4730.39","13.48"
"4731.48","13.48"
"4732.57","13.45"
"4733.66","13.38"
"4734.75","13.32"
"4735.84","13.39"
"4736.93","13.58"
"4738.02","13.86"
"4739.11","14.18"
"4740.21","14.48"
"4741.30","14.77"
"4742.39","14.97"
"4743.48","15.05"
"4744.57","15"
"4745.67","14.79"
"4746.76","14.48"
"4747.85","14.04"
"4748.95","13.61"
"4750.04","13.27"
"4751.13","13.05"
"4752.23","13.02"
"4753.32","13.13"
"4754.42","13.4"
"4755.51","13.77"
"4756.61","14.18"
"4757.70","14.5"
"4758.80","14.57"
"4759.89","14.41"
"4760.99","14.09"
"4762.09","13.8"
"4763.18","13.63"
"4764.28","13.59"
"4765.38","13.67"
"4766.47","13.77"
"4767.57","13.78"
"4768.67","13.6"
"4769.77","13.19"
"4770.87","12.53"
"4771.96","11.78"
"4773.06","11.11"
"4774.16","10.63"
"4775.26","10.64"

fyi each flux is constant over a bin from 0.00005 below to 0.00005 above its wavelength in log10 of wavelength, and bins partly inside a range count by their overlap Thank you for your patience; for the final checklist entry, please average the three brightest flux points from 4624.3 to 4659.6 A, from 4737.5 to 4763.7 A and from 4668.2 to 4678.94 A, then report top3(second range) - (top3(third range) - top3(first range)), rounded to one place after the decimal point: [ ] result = 15.0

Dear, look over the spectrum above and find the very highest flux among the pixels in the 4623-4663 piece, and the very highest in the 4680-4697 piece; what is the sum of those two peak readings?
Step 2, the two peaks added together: 28.0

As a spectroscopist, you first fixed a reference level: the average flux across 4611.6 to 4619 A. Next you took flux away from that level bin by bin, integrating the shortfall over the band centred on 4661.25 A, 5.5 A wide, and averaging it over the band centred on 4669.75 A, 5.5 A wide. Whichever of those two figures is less 1.0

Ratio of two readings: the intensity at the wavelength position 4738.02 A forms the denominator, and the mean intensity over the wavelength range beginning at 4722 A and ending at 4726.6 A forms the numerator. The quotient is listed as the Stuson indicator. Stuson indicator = 1.01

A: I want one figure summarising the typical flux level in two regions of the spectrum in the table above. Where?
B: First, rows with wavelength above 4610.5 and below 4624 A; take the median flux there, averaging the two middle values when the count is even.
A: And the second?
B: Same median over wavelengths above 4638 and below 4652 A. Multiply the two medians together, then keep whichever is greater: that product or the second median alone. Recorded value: 173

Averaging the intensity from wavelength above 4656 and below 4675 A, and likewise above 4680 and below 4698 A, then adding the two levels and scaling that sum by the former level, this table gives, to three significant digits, 354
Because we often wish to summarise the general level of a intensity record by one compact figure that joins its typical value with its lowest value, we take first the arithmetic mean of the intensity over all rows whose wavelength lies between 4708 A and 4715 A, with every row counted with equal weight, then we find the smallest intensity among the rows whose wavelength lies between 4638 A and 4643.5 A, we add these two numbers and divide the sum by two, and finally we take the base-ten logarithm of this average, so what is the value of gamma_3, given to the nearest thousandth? 1.116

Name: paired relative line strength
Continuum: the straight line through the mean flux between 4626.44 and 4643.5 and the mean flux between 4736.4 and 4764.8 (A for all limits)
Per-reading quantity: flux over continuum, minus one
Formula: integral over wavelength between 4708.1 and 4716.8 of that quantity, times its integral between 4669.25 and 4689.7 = -0.08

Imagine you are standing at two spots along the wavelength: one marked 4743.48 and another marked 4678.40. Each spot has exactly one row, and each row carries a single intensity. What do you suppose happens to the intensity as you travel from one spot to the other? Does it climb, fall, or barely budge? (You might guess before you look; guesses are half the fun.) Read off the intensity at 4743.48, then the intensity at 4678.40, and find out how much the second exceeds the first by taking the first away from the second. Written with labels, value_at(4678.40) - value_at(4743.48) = -1.7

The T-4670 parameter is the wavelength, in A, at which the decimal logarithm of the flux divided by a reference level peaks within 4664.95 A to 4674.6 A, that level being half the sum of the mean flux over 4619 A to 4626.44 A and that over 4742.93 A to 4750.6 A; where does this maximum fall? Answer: 4674.09 A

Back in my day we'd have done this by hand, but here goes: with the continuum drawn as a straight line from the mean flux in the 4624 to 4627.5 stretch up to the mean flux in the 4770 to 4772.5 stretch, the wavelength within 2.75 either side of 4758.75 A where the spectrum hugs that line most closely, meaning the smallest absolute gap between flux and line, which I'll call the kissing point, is 4760.99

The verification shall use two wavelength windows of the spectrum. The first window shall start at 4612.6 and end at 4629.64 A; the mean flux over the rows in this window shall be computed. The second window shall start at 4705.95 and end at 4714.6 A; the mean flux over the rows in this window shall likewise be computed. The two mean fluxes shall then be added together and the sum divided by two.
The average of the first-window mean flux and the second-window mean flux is 14.0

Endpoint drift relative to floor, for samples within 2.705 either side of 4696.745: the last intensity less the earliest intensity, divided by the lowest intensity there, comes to -0.062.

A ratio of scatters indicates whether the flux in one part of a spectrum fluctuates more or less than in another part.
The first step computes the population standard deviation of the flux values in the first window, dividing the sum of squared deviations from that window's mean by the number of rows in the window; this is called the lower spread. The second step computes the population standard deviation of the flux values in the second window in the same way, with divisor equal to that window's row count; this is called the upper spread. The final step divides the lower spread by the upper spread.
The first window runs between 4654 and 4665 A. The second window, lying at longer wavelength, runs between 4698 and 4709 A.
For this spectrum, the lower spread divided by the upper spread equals 0.50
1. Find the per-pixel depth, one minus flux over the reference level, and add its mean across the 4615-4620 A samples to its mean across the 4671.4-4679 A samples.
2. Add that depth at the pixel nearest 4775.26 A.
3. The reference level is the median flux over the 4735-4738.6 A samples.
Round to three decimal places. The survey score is 0.178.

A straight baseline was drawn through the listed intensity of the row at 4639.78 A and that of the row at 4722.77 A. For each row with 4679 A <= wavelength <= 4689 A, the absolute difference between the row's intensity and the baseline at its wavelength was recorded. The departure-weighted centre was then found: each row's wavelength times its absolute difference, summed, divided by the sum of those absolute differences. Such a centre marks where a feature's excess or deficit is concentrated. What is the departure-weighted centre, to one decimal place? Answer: 4683.6 A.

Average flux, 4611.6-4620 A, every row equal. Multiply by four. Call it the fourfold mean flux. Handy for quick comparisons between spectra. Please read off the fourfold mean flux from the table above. 55.7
